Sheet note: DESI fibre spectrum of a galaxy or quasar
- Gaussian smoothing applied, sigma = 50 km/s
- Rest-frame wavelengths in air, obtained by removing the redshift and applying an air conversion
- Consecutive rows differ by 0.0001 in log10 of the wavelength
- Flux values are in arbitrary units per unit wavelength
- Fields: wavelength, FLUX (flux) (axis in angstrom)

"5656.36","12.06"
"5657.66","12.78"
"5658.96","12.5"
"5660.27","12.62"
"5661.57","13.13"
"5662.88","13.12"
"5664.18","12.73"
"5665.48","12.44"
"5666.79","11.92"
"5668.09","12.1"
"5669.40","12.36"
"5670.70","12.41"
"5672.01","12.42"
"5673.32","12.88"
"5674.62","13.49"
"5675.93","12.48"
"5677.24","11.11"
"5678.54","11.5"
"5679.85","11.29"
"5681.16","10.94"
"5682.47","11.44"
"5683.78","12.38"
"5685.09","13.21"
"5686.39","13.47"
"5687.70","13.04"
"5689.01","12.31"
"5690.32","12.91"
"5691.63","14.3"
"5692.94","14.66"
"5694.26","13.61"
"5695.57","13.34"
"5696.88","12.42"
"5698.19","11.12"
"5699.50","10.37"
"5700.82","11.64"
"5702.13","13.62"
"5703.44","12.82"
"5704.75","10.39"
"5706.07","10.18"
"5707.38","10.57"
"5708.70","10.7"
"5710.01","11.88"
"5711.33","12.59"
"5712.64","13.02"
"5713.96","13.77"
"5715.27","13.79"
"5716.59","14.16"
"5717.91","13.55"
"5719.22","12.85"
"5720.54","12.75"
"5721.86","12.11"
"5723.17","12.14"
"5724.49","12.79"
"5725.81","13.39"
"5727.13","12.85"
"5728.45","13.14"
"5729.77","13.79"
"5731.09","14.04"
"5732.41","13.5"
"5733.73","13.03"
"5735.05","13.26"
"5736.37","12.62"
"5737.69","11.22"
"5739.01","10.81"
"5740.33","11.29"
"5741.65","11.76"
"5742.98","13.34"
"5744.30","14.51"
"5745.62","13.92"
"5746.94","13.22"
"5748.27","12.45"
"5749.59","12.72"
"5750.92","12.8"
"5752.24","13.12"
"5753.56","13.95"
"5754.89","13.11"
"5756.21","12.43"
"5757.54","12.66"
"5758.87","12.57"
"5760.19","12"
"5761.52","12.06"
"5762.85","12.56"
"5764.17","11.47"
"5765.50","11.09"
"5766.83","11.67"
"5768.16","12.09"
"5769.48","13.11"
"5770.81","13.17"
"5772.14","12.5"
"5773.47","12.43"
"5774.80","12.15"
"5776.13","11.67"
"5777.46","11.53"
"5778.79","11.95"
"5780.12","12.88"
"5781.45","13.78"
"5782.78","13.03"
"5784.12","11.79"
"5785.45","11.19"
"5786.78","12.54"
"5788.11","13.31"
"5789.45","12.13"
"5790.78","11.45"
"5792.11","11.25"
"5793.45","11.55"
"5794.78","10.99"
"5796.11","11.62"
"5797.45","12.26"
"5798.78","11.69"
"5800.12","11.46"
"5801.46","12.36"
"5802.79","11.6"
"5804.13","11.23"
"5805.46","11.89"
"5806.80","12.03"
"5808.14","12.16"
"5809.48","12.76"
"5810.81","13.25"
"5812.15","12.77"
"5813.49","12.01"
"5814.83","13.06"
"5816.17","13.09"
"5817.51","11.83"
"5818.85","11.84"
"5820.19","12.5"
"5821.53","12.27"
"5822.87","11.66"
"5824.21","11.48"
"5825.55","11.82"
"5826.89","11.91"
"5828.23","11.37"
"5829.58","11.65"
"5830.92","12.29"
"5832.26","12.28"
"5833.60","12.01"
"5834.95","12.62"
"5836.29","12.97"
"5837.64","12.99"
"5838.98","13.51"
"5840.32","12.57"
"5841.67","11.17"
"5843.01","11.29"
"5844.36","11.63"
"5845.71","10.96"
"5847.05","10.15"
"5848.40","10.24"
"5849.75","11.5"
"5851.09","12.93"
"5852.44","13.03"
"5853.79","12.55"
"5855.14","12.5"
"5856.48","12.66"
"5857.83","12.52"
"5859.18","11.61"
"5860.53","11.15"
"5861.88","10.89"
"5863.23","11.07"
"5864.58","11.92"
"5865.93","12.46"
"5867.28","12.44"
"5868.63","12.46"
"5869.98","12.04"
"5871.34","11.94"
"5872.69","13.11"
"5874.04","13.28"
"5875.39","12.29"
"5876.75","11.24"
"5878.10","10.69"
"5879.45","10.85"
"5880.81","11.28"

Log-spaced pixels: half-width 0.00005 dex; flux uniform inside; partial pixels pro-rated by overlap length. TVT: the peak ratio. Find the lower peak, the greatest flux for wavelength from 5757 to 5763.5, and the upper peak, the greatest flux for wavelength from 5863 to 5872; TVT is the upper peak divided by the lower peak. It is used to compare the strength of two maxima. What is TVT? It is 0.98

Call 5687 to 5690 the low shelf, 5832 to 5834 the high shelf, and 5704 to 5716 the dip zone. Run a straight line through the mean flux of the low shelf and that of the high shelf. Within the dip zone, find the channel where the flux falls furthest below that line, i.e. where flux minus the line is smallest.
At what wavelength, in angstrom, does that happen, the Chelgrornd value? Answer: 5706.07 angstrom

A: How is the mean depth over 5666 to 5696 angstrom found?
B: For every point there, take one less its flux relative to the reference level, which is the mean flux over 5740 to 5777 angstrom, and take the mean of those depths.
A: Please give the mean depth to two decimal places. 0.00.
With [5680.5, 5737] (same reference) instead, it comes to -0.01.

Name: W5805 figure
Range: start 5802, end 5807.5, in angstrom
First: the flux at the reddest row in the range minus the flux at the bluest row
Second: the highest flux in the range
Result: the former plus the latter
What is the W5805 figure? 12.5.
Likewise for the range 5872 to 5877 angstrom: 11.4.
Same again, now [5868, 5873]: 13.8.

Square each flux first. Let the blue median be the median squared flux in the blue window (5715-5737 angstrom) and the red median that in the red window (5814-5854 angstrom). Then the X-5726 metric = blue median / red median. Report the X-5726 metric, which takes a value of 1.21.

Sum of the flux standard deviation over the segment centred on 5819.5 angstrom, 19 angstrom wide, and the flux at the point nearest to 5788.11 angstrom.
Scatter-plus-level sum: 13.9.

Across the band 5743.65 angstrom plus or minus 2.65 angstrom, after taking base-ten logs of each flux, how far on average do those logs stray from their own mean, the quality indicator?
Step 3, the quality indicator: 0.027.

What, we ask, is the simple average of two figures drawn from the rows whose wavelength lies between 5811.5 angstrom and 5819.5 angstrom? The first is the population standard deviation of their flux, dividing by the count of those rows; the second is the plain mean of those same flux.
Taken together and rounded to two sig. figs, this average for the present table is 6.5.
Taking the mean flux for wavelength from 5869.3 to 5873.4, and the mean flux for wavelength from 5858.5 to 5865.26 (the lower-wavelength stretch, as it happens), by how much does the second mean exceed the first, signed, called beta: -1.0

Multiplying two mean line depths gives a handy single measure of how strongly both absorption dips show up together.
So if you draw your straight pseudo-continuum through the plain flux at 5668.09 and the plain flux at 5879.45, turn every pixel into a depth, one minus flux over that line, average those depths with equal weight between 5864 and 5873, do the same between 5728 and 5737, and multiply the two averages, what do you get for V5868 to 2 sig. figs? 0.018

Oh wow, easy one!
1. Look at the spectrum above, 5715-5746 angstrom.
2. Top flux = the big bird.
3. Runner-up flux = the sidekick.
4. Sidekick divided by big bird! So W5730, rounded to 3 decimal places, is 0.976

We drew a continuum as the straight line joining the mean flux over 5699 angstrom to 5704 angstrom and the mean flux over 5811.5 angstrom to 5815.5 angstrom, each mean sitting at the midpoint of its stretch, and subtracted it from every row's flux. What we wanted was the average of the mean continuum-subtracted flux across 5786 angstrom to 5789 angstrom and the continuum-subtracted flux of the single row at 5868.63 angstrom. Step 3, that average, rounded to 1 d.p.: 0.0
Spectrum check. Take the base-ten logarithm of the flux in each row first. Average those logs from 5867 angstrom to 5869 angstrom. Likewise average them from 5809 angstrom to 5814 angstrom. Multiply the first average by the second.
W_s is 1.21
